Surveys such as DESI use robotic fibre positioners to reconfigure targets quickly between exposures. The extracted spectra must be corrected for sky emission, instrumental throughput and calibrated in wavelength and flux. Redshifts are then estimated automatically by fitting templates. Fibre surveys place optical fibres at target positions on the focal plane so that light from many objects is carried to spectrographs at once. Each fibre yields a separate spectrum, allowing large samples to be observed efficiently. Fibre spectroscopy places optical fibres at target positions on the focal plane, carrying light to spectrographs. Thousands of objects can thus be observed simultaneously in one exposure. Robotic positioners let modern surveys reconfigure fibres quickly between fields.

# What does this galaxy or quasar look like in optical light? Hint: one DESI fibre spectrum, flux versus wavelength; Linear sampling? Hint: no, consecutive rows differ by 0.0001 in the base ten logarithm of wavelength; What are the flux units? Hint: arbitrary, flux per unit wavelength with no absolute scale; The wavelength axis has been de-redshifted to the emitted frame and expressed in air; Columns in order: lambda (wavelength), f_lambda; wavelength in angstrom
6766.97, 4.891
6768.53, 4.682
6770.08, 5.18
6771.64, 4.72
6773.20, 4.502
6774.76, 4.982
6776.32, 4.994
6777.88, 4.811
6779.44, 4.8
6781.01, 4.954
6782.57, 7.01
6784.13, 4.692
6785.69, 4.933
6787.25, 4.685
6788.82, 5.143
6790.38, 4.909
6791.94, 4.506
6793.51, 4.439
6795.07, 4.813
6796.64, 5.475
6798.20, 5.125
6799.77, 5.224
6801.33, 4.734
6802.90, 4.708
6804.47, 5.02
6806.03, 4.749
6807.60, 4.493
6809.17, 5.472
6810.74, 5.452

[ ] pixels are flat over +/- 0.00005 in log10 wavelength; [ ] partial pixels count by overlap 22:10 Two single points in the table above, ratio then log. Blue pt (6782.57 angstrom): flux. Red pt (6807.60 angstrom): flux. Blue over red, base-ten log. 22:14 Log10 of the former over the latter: 0.193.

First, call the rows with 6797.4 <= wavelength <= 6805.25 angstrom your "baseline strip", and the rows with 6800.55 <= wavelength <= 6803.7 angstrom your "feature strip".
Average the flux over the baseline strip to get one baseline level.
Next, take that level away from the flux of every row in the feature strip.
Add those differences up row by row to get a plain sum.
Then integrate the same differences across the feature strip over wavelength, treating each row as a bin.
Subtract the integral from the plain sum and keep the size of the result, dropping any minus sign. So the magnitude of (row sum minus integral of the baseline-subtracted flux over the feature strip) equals 0.27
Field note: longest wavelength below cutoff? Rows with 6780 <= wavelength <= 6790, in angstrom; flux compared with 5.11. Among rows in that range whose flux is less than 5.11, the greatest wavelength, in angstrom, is 6787.25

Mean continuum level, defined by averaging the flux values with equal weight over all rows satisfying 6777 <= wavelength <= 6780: 4.81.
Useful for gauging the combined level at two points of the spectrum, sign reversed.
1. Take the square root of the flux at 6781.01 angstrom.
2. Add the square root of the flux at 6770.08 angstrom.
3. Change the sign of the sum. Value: -4.50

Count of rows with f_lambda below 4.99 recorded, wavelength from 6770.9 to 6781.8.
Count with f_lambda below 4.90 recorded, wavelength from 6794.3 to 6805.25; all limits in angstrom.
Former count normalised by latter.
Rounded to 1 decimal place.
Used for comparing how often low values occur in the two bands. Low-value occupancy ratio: 2.0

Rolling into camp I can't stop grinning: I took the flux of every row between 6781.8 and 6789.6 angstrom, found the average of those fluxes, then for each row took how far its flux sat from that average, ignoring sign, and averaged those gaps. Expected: 0.69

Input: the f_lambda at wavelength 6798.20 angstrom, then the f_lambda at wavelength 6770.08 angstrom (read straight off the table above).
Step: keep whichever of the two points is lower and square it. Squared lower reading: 26.3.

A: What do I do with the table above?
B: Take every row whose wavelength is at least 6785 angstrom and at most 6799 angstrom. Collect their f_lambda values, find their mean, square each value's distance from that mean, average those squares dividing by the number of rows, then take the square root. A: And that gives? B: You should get 0.31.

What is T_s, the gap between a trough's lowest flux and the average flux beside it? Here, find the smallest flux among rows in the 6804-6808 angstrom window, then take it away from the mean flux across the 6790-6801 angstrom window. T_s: 0.43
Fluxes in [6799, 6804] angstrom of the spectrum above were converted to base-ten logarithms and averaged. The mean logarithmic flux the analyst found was 0.689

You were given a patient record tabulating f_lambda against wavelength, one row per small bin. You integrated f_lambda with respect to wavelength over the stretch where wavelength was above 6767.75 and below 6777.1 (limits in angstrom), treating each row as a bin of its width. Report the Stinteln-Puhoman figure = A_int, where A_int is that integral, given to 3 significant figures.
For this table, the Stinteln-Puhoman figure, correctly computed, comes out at 45.3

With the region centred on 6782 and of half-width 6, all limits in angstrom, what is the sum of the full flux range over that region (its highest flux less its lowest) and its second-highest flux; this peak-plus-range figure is 7.3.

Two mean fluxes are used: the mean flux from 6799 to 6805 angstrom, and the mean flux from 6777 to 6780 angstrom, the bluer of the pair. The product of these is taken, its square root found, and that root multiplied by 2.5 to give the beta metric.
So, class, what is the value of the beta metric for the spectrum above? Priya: 12.2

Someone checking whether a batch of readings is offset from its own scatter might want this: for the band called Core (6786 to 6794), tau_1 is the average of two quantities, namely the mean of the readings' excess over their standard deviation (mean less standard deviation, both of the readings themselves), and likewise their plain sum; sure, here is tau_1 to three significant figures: 14.1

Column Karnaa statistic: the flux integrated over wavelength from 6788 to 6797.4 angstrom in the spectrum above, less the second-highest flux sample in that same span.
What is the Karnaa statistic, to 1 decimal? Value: 40.7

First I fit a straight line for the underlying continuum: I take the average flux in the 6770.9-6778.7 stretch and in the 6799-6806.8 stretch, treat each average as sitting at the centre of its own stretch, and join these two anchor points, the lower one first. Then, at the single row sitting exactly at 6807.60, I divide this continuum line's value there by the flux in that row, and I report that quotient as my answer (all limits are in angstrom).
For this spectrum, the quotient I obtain 1.09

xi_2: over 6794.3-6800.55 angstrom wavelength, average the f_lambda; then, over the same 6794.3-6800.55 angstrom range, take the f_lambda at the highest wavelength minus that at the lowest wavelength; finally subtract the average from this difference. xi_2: -4.7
